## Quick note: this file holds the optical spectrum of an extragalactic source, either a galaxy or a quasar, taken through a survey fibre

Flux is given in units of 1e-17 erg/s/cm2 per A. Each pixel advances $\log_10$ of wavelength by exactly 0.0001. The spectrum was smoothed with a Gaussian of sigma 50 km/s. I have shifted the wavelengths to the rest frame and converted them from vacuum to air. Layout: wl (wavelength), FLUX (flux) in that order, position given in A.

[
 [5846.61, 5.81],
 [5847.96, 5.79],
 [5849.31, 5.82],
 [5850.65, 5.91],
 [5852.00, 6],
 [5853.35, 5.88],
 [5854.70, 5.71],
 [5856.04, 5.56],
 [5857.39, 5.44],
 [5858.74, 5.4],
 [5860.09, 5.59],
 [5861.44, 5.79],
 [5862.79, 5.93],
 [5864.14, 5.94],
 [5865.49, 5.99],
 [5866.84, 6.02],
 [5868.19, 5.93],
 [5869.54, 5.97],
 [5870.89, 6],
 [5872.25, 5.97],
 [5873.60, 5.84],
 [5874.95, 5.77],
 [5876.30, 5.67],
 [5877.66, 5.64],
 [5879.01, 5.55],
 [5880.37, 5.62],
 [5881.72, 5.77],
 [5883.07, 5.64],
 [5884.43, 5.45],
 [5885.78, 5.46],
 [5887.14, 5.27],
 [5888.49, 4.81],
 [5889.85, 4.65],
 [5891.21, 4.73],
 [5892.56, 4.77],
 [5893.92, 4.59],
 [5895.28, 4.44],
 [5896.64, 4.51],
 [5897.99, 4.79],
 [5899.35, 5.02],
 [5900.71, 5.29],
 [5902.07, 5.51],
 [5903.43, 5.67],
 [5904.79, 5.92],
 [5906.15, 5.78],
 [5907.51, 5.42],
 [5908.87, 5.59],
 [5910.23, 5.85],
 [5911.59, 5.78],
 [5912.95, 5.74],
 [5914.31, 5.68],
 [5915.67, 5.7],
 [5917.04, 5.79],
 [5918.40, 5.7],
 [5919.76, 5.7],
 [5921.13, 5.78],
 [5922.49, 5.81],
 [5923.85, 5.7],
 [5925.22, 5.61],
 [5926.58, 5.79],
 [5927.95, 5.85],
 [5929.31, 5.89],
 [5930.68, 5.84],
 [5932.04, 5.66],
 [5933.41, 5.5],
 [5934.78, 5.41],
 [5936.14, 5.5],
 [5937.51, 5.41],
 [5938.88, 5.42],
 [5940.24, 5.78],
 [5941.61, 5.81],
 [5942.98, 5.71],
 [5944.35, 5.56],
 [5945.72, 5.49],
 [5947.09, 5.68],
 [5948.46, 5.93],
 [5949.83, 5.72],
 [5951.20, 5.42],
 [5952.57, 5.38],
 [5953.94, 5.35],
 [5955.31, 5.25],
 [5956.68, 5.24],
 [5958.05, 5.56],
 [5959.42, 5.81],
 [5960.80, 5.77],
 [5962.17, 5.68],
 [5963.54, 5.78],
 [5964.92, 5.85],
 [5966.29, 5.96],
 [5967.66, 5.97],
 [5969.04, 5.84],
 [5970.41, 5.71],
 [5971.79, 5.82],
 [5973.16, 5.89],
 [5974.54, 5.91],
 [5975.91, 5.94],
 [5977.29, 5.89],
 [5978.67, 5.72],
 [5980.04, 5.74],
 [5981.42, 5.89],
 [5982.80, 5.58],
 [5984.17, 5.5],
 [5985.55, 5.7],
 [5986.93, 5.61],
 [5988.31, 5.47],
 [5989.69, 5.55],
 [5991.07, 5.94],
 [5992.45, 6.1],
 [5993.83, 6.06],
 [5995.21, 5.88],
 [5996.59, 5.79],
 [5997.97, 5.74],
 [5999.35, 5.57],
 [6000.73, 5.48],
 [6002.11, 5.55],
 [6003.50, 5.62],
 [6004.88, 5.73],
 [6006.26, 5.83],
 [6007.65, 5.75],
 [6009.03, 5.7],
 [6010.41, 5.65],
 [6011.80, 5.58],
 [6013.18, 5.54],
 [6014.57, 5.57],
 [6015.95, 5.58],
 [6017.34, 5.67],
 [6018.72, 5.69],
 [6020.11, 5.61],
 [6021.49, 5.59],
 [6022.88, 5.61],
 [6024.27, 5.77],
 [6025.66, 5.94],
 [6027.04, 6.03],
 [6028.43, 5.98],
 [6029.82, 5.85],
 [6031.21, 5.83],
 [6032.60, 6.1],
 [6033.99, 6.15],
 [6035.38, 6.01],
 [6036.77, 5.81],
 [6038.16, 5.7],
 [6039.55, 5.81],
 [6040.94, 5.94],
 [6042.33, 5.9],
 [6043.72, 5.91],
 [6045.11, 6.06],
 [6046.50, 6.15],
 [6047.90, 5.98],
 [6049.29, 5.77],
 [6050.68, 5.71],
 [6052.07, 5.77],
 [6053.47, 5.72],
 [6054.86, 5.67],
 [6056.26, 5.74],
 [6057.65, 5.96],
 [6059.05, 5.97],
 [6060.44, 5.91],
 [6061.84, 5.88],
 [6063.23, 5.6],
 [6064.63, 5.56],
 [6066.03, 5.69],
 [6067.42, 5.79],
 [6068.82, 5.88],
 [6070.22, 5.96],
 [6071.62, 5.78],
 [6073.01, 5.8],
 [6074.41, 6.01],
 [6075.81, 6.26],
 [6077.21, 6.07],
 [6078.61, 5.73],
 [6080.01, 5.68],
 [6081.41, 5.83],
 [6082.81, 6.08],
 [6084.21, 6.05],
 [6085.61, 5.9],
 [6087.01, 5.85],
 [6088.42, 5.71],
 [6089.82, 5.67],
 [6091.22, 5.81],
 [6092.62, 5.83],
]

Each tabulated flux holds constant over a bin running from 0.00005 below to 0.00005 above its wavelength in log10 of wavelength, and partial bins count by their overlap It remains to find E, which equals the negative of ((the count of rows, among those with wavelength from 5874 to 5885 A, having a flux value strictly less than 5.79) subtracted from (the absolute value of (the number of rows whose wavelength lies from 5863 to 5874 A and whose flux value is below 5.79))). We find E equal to 8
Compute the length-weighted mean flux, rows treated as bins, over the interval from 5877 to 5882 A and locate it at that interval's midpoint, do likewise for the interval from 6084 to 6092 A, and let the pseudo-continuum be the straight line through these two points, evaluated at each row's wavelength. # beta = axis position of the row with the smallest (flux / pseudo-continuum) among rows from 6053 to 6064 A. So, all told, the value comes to 6063.23 A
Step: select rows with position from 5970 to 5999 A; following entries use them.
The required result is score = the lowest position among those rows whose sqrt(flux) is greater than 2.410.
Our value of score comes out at 5971.79 A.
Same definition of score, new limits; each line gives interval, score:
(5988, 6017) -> 5991.07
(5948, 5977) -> 5948.46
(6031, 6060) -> 6031.21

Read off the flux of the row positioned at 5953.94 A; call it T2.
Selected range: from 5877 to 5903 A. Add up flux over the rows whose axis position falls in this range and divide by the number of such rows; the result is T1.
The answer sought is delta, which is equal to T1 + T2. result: 10.48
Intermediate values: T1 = 5.13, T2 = 5.35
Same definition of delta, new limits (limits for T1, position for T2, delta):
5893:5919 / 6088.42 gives 11.12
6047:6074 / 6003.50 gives 11.42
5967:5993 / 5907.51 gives 11.20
